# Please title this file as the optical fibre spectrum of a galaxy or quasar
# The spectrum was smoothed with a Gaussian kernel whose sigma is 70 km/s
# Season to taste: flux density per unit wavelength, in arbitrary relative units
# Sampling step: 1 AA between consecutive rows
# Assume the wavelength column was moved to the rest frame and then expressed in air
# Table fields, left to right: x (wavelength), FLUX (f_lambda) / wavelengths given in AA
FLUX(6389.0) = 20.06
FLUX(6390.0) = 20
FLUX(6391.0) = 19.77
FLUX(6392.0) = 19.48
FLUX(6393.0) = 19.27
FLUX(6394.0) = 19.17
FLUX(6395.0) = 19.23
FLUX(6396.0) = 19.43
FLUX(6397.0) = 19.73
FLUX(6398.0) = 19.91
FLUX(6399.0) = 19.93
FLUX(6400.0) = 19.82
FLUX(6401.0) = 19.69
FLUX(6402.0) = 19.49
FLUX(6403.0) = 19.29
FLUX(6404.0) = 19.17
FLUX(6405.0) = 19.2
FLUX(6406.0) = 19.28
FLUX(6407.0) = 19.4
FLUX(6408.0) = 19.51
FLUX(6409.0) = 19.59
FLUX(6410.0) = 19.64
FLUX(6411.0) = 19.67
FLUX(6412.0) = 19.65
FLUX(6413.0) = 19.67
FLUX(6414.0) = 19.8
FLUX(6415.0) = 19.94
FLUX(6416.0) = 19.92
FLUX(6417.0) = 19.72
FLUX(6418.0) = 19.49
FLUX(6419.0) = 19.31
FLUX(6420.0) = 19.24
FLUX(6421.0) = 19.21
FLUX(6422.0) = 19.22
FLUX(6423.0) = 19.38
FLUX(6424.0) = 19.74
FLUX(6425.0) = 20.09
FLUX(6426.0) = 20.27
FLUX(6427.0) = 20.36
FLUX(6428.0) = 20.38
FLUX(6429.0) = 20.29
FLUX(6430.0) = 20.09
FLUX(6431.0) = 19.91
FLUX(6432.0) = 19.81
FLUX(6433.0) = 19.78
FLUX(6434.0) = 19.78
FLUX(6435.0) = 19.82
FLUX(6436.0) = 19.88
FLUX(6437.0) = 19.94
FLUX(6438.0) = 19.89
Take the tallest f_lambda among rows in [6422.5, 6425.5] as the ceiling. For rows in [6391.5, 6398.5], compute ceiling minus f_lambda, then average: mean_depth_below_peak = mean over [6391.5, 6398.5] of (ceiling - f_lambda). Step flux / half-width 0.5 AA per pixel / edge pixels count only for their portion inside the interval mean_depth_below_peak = 0.63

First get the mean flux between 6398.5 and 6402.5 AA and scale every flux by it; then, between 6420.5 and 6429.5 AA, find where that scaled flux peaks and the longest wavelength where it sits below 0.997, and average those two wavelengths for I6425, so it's 6425.5 AA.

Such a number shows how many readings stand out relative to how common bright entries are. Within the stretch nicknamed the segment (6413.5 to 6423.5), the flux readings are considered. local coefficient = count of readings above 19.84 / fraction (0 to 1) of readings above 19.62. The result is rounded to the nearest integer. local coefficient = 5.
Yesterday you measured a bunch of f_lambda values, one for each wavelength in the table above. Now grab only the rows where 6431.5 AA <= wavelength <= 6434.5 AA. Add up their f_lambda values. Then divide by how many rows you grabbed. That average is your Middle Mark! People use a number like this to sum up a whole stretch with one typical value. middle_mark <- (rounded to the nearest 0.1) 19.8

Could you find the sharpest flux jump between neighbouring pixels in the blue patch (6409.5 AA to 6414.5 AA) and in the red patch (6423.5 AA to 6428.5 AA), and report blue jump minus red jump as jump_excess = -0.22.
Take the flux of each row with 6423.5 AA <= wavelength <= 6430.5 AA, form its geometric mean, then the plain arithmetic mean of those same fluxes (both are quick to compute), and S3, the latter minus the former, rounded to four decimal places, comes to 0.0011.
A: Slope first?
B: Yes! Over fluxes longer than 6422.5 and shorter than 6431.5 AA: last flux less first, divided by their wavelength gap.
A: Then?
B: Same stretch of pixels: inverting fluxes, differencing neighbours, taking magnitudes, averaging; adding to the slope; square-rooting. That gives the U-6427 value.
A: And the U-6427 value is 0.26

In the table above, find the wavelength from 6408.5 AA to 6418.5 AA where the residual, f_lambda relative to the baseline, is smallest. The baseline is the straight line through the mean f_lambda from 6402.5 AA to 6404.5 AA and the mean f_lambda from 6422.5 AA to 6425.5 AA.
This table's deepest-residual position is 6418.0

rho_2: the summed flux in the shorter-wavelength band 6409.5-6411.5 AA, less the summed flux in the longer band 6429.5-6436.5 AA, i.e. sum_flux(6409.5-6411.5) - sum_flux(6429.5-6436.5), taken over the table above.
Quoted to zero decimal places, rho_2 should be -100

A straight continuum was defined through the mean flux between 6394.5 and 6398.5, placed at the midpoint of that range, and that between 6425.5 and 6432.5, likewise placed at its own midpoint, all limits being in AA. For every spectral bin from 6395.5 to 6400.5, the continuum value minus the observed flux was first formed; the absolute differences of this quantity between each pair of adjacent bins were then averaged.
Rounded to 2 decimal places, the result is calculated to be 0.14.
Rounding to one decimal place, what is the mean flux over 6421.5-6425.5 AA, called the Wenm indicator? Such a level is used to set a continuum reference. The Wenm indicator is 19.6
